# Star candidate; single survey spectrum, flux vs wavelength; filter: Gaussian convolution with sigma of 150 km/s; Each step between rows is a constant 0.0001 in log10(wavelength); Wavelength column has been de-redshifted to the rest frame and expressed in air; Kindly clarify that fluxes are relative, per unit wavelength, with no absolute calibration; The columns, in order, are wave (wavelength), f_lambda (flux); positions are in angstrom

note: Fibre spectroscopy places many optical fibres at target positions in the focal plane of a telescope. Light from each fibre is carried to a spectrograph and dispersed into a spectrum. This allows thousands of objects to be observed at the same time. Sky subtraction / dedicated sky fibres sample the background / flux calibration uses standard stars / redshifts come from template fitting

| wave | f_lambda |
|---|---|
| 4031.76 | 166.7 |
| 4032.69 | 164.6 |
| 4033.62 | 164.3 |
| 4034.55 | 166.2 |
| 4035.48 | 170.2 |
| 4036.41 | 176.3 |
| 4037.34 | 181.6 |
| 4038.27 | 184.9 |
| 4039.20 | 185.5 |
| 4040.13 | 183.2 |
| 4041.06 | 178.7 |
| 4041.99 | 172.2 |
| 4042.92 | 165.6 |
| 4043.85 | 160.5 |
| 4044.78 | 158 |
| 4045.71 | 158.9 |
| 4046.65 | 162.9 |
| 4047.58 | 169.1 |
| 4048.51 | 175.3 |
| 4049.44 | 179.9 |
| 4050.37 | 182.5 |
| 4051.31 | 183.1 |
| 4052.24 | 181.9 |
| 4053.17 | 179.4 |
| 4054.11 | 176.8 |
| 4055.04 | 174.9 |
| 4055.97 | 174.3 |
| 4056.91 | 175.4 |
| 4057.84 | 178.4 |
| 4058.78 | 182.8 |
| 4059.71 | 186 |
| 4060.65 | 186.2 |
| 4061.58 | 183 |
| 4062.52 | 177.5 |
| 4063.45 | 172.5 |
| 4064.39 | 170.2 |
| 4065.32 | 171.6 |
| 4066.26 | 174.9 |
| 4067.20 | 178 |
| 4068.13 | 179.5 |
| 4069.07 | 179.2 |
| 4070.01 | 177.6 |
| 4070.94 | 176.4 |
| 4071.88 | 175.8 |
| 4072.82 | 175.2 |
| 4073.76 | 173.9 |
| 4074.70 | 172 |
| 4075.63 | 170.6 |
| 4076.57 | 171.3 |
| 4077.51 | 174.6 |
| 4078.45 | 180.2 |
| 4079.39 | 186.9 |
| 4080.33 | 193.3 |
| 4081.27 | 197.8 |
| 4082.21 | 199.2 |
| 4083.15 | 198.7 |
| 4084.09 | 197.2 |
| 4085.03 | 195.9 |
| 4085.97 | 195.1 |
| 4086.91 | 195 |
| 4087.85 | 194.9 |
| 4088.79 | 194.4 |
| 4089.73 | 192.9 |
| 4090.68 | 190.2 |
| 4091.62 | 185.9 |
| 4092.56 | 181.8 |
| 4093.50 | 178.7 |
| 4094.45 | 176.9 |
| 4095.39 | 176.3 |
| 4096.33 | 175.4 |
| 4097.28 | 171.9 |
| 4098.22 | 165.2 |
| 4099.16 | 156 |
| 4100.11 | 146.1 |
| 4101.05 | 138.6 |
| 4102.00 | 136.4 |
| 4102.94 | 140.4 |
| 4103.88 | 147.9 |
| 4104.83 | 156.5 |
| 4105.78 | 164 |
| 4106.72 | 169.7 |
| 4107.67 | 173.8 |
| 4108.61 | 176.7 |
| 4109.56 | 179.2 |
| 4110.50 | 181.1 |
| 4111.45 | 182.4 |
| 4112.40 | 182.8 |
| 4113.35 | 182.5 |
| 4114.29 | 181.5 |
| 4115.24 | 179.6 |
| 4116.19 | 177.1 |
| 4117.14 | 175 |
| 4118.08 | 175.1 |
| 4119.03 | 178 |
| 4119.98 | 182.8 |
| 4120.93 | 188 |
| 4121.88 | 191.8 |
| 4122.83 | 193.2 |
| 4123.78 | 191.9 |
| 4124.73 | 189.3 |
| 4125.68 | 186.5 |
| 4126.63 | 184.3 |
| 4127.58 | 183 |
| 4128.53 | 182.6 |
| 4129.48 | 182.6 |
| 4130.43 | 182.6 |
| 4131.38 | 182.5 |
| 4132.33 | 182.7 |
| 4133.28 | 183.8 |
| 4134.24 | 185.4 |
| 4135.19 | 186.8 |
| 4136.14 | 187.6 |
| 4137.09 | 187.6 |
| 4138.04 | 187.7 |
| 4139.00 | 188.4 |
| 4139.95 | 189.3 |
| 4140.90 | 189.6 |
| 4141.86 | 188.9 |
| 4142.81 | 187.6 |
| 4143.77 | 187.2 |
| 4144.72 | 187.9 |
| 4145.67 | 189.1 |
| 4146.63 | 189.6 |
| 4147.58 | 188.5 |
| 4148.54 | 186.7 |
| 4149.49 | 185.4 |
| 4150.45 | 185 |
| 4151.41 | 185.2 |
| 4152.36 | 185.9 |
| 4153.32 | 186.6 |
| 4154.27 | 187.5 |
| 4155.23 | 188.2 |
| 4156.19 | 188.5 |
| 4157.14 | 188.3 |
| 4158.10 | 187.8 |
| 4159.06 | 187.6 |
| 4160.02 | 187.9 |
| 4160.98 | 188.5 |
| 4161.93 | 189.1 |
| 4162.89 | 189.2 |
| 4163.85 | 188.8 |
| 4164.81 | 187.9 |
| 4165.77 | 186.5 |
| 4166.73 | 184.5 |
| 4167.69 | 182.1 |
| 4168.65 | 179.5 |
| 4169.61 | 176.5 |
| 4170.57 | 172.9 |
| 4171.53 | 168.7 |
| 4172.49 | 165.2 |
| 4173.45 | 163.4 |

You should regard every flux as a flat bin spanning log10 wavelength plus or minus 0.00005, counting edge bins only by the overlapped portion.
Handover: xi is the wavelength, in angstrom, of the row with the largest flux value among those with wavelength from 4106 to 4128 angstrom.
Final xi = 4122.83 angstrom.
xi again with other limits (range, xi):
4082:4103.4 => 4082.21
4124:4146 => 4140.90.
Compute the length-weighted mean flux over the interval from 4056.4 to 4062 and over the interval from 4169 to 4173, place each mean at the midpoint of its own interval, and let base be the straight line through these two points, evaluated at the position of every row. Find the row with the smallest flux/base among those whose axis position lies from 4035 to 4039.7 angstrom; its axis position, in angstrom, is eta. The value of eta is 4035.48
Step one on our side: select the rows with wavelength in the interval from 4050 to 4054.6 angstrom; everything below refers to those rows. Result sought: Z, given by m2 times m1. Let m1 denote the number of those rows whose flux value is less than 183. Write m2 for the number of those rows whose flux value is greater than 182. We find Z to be 8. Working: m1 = 4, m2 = 2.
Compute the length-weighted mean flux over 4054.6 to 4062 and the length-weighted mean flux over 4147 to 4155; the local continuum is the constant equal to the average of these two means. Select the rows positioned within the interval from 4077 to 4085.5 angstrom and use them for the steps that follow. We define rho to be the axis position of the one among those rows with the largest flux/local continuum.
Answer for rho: 4082.21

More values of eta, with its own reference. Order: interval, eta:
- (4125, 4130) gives 4128.53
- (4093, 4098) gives 4097.28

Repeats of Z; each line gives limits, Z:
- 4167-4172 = 5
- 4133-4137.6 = 0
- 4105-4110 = 0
